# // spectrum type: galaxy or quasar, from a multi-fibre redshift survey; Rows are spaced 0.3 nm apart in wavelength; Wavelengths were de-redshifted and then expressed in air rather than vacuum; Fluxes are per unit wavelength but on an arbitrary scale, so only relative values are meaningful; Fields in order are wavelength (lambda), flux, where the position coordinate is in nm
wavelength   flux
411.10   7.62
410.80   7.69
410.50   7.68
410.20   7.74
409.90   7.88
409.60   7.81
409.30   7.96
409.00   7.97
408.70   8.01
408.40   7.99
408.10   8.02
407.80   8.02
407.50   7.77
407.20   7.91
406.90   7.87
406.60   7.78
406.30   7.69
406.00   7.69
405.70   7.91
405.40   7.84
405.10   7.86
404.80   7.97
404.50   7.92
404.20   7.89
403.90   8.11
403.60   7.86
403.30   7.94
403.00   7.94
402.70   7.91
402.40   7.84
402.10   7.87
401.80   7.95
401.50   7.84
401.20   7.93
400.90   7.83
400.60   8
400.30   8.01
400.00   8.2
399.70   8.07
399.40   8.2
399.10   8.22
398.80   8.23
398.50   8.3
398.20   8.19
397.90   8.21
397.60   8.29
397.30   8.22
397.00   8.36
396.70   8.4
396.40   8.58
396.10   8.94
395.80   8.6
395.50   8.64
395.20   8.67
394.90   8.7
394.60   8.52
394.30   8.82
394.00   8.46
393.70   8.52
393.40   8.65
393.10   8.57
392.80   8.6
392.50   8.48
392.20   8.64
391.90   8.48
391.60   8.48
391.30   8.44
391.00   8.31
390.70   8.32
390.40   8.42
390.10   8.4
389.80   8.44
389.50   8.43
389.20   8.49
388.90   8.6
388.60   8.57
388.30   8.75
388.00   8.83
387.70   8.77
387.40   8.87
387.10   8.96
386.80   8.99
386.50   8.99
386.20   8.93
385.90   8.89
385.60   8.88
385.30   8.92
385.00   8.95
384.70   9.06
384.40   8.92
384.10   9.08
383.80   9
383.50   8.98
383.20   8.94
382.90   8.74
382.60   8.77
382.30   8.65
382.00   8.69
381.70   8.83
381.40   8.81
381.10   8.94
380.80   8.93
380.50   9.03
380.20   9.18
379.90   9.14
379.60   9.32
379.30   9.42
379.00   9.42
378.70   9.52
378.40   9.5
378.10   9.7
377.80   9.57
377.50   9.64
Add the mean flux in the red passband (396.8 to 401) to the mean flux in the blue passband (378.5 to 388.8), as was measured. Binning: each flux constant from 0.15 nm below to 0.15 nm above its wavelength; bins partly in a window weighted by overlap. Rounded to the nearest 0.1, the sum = 17.1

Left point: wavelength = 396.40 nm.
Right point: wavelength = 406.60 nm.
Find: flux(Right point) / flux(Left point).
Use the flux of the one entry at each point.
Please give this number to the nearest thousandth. 0.907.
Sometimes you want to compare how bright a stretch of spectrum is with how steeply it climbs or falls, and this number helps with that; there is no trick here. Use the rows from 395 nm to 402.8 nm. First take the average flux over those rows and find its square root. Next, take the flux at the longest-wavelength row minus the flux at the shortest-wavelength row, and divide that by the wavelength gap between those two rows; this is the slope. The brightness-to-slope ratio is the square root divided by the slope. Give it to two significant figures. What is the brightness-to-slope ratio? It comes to -28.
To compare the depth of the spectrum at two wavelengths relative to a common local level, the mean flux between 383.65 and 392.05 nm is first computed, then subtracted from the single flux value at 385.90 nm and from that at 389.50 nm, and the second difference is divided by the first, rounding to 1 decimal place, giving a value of -1.7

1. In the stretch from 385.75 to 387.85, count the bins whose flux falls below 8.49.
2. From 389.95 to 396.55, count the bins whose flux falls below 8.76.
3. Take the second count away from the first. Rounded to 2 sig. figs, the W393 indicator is -20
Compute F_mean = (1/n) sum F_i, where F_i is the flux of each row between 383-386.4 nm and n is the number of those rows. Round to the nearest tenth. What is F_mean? 9.0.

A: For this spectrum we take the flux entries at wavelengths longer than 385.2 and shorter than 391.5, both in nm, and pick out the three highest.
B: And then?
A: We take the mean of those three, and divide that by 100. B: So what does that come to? 0.090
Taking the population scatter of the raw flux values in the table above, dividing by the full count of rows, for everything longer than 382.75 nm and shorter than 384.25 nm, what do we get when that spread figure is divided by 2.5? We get 0.05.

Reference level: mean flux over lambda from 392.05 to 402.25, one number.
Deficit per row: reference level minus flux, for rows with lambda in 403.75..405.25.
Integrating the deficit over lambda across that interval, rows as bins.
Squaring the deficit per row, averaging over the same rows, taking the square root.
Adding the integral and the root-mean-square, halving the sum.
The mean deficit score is 0.5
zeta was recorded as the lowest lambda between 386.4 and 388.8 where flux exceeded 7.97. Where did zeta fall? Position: 386.50 nm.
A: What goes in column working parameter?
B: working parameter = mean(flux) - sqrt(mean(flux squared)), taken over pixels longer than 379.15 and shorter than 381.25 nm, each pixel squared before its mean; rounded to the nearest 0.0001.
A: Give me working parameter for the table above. -0.0016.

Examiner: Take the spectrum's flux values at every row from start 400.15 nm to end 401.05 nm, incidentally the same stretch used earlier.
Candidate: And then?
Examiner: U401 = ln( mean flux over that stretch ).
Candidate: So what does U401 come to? 2.07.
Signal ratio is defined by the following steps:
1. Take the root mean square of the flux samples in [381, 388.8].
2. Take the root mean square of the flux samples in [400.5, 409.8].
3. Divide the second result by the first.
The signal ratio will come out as 0.89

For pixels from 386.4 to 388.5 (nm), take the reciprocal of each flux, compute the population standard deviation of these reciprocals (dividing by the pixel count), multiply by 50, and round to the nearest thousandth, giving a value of 0.060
